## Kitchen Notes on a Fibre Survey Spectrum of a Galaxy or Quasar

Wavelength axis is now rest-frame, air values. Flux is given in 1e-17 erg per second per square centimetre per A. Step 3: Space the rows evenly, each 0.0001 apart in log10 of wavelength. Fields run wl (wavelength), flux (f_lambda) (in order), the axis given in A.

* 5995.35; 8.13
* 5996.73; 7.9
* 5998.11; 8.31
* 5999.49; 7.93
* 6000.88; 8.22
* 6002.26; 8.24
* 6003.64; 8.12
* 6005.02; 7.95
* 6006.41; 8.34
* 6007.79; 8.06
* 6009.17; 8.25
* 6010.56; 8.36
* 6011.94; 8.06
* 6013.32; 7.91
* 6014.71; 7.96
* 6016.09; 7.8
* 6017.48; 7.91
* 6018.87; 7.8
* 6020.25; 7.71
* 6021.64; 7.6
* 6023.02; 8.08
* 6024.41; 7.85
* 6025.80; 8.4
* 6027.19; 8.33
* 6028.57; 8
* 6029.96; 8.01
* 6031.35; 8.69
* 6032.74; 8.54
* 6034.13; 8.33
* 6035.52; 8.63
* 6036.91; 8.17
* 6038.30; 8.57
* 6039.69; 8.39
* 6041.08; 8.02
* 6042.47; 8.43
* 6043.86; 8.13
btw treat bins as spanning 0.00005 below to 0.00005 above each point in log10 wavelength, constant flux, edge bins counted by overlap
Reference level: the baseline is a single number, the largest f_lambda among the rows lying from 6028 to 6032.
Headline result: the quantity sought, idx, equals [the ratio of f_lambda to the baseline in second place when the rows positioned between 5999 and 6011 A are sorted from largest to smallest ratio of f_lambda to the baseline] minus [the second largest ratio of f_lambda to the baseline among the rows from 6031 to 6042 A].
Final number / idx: -0.03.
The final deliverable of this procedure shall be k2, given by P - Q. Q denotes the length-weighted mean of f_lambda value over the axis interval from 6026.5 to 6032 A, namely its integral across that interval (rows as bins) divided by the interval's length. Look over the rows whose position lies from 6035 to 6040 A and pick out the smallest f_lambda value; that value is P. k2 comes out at -0.09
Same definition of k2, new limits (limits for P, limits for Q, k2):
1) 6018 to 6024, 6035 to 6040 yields -0.84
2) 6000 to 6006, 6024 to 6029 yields -0.22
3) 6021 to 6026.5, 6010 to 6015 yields -0.48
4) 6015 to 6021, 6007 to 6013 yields -0.47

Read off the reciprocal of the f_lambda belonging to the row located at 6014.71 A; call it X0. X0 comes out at 0.126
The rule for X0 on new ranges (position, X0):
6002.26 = 0.121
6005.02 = 0.126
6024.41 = 0.127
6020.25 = 0.130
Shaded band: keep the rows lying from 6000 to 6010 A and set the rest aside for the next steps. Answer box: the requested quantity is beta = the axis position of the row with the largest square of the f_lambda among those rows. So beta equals 6006.41 A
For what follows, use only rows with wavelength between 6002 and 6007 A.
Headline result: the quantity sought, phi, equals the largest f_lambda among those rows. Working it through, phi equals 8.34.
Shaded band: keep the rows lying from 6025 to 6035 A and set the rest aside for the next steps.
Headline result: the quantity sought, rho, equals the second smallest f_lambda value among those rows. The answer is 8.01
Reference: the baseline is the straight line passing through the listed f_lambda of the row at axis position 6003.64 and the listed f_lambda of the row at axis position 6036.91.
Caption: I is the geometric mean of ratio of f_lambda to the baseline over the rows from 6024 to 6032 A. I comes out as 1.01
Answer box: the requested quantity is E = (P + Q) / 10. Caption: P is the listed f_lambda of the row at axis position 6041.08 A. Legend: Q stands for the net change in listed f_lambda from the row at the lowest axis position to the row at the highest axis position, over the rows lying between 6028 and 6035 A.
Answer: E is 0.835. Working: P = 8.02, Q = 0.33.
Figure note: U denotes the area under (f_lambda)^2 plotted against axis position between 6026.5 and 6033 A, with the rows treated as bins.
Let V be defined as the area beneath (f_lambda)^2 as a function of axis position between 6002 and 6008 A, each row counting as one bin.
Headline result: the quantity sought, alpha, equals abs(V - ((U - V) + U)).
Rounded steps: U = 448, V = 398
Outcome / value 101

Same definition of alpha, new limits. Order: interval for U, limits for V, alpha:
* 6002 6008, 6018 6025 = 59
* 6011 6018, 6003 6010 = 45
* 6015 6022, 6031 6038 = 156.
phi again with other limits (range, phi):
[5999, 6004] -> 8.24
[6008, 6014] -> 8.36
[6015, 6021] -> 7.91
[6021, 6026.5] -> 8.4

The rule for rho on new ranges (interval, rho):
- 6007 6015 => 7.96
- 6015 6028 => 7.71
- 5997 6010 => 7.95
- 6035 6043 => 8.17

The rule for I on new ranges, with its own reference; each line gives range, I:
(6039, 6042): 1.00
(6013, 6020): 0.97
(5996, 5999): 1.00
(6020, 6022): 0.94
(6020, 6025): 0.96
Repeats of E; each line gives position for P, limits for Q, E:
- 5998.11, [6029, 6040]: 0.869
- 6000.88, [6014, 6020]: 0.806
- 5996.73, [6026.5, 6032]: 0.826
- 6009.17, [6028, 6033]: 0.879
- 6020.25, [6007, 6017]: 0.745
